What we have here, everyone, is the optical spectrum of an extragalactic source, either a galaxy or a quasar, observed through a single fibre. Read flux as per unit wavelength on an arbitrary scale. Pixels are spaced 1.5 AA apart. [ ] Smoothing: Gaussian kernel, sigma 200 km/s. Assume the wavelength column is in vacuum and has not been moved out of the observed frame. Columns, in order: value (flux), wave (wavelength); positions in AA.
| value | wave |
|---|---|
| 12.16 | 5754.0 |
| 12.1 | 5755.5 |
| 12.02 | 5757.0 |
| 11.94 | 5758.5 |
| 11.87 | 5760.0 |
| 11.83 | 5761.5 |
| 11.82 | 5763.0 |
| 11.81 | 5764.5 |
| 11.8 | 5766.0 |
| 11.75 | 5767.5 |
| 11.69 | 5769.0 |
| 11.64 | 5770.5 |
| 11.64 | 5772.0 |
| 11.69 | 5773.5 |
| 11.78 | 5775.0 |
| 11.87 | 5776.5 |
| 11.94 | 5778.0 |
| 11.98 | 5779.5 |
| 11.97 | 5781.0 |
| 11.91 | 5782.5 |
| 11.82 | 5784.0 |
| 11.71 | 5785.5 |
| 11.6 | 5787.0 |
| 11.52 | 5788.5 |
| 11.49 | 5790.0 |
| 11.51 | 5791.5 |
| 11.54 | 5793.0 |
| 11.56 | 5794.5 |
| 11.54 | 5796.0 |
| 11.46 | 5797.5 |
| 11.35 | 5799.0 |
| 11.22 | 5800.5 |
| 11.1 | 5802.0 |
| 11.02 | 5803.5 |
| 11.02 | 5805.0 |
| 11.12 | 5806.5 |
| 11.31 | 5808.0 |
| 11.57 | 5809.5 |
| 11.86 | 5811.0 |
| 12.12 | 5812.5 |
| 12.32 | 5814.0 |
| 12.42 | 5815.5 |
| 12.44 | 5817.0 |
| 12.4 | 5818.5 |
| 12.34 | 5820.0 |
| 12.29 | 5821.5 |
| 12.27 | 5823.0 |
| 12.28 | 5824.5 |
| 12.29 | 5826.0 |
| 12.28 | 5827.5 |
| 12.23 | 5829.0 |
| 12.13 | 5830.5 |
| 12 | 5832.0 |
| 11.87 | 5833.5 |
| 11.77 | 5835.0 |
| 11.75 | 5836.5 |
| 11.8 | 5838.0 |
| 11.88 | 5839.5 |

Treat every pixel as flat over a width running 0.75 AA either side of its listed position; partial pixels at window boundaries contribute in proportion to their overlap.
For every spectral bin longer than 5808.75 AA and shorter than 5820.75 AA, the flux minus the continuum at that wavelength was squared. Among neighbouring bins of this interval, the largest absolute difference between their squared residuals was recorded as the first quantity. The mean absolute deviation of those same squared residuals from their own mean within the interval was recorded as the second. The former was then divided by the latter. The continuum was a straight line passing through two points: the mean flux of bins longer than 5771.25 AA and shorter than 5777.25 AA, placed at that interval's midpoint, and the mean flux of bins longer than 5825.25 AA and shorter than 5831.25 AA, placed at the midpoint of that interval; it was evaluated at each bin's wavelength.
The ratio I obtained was 4.0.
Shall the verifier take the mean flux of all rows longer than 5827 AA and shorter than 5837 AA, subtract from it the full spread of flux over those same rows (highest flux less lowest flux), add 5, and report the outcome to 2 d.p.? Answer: 16.47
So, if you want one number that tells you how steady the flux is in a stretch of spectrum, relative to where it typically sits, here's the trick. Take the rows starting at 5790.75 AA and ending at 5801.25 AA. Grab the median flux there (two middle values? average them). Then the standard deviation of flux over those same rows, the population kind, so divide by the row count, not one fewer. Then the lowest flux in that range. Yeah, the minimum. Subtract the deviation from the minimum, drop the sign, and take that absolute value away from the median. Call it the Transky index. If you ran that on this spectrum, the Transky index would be 0.41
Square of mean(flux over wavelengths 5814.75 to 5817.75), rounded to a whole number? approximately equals 155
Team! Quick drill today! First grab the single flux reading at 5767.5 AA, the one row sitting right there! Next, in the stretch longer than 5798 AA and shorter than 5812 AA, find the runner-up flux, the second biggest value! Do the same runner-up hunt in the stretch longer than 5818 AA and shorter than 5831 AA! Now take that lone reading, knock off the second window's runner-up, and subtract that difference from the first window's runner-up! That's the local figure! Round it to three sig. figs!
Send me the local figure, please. 12.2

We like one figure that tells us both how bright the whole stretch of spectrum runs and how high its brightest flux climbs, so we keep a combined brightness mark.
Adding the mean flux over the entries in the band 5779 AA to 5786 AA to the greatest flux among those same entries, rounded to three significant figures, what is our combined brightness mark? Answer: 23.9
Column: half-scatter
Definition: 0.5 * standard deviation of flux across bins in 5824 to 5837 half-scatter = 0.11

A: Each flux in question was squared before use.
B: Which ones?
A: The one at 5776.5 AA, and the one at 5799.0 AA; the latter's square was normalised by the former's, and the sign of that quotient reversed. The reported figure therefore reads -0.91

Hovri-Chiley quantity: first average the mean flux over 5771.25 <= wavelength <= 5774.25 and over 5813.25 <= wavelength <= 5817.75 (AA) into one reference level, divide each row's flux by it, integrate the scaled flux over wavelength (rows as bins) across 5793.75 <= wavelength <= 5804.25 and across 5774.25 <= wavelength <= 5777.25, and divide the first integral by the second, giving 3.4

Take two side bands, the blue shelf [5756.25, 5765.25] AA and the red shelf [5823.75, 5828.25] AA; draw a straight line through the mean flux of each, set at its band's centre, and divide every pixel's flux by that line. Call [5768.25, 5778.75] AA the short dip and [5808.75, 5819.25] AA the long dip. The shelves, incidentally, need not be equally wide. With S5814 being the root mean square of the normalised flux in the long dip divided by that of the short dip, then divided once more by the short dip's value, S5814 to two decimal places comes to 1.03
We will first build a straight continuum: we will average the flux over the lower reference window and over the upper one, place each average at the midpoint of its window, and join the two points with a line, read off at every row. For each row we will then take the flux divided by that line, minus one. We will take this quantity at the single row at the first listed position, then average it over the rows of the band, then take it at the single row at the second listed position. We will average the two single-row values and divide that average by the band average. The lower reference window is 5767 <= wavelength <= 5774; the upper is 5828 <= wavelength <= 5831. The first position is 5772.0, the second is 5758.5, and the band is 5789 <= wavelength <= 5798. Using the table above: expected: -0.4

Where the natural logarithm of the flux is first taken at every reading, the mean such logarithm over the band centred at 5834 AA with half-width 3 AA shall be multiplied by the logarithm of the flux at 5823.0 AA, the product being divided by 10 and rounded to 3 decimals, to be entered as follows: 0.620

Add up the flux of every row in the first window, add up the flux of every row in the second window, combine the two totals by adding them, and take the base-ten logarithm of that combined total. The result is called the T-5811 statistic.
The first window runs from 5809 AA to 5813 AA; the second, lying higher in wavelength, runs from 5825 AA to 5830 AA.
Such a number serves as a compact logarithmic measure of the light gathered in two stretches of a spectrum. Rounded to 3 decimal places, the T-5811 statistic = 1.859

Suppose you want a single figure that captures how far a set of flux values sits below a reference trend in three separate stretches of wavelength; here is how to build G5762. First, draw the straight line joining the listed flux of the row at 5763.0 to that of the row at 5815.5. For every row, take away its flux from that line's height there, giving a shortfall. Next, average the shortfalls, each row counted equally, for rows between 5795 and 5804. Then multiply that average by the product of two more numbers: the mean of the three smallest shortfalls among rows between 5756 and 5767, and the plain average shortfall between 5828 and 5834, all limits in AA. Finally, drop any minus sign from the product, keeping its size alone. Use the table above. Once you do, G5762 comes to 0.09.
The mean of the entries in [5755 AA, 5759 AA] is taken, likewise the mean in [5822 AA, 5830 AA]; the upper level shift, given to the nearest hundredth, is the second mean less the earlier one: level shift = 0.25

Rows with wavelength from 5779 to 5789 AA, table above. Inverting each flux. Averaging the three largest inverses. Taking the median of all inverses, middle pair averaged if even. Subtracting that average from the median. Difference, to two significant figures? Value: -0.0015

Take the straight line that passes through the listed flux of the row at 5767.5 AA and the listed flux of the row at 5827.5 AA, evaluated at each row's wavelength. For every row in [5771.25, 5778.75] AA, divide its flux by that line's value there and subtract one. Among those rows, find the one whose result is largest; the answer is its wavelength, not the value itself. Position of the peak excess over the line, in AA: 5778.0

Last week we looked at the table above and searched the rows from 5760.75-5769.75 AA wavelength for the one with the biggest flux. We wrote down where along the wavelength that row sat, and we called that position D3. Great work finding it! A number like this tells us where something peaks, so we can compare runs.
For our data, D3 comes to 5761.5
